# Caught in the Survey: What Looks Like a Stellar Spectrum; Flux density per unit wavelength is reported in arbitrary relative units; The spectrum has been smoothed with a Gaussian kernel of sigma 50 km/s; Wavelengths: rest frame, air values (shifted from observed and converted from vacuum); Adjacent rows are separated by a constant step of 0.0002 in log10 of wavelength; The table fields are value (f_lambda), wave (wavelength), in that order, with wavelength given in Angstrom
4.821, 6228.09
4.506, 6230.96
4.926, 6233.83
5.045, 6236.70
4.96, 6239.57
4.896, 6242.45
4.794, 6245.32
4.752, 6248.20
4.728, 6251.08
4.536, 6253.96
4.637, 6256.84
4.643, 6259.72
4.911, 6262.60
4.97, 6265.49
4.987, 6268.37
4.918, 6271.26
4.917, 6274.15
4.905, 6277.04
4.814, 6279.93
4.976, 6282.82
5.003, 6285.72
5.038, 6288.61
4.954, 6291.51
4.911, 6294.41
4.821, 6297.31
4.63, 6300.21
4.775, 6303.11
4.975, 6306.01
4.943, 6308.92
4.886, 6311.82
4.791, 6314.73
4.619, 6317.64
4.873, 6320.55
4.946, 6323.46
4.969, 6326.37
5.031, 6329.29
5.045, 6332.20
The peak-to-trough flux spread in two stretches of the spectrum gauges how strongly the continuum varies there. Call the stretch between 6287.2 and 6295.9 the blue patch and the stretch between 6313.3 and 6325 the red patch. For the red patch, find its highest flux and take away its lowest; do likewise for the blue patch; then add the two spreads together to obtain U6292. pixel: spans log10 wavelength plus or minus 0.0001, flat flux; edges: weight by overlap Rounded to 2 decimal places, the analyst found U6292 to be 0.45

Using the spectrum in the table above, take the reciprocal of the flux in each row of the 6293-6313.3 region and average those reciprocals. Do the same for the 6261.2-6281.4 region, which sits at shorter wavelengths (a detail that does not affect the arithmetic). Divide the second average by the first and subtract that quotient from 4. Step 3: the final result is 3.01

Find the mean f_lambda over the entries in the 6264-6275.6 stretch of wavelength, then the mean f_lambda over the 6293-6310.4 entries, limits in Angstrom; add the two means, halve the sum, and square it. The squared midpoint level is 24.0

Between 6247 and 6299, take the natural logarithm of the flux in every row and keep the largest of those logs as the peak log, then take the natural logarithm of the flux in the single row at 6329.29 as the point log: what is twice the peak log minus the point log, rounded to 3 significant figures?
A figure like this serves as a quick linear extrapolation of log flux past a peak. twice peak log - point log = 1.62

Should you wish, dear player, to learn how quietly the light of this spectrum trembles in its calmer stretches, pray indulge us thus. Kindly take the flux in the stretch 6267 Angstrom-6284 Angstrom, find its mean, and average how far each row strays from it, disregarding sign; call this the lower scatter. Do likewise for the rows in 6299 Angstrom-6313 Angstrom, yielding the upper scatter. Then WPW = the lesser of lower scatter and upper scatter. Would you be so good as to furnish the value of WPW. 0.041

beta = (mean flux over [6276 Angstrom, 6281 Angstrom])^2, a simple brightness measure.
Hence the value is 23.6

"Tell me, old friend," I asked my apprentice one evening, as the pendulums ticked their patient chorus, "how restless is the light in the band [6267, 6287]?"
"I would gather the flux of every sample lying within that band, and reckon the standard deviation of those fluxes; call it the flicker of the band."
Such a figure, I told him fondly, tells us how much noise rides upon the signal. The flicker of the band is 0.06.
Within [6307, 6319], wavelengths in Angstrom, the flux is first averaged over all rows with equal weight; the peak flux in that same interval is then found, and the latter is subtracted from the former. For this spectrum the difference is -0.13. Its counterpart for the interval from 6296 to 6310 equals -0.15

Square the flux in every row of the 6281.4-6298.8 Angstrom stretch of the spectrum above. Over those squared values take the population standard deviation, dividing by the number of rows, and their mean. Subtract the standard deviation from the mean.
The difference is 23.8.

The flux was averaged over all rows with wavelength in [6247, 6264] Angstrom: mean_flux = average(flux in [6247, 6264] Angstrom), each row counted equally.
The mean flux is 4.70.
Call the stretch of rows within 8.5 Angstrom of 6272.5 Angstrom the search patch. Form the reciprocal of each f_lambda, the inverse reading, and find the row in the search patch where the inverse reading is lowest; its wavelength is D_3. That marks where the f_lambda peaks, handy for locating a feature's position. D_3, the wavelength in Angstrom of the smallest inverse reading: 6268.37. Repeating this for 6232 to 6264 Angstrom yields 6236.70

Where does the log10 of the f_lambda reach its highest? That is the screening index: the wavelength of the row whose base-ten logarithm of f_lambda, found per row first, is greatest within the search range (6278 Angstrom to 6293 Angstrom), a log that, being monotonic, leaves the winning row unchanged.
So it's 6288.61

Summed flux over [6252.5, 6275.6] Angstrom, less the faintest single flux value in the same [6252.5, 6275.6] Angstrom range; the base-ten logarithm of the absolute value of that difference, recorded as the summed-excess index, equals 1.53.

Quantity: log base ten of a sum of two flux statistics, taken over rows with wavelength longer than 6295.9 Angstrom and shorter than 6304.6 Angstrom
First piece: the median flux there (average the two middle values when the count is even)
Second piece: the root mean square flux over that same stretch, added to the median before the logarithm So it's 0.979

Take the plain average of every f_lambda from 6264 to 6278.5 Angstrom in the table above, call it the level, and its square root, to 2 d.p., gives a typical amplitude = 2.22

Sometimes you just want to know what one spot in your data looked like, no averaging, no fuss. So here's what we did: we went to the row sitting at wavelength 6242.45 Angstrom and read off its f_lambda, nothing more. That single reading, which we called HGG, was 4.896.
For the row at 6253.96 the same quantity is 4.536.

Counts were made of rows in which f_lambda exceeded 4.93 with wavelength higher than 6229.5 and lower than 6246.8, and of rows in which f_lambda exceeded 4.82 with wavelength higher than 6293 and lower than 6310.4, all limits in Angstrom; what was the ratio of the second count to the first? 2.0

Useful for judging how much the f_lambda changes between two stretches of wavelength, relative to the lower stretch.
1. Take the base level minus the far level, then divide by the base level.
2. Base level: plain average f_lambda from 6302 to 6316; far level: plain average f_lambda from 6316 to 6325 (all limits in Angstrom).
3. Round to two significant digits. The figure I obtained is 0.013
